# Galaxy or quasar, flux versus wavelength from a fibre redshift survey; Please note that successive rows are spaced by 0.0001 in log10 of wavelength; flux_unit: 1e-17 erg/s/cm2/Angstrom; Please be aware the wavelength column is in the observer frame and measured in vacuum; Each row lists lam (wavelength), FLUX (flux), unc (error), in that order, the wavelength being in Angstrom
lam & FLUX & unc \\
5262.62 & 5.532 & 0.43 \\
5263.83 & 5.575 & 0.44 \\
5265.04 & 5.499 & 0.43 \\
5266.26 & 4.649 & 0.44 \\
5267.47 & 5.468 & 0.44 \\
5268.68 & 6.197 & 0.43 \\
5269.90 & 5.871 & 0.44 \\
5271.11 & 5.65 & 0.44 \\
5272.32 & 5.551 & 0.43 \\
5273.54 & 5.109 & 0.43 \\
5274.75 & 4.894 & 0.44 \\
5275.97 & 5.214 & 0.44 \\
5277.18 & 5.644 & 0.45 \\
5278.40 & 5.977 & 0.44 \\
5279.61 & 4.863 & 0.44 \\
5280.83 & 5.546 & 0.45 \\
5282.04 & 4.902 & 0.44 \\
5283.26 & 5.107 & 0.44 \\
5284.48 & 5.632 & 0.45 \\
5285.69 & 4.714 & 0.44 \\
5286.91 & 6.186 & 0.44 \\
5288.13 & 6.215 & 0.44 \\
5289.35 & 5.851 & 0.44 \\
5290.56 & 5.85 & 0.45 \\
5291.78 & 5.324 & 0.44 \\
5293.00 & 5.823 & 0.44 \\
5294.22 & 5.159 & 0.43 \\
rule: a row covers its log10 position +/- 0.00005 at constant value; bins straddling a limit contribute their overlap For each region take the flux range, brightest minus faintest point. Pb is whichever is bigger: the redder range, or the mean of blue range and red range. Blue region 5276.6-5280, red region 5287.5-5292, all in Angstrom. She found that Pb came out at 1.0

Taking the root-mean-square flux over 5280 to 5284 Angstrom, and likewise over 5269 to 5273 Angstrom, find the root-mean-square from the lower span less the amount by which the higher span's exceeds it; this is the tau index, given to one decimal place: 6.2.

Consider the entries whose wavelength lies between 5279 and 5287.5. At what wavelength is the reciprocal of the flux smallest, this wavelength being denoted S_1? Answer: 5286.91 Angstrom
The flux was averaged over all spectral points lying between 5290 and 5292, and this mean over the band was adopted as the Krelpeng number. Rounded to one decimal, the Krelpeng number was 5.6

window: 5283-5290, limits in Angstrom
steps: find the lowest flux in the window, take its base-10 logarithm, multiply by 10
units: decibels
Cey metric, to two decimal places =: 6.73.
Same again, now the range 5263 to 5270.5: 6.67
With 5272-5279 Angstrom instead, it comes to 6.90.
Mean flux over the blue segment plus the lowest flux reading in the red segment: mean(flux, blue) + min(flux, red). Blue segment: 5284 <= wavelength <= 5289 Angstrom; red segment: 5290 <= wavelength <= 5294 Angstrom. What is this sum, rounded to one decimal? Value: 11.0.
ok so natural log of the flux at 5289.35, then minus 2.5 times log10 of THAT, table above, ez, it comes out -0.62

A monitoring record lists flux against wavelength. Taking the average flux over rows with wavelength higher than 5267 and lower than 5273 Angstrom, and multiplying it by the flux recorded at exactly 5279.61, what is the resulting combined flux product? 27.9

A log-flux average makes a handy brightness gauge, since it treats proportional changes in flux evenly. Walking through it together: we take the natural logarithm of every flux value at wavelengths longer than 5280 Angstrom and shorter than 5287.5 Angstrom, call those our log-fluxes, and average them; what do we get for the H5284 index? 1.67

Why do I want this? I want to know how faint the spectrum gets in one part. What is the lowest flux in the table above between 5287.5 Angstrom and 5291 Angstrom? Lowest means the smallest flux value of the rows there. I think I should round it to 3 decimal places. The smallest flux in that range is 5.850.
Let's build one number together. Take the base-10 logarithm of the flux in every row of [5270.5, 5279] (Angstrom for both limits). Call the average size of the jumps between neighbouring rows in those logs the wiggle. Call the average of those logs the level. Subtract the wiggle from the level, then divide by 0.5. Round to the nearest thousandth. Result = 1.419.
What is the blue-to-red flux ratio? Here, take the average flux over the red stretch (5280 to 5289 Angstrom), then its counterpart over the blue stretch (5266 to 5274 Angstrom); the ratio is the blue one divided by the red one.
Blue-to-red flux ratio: 1.01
